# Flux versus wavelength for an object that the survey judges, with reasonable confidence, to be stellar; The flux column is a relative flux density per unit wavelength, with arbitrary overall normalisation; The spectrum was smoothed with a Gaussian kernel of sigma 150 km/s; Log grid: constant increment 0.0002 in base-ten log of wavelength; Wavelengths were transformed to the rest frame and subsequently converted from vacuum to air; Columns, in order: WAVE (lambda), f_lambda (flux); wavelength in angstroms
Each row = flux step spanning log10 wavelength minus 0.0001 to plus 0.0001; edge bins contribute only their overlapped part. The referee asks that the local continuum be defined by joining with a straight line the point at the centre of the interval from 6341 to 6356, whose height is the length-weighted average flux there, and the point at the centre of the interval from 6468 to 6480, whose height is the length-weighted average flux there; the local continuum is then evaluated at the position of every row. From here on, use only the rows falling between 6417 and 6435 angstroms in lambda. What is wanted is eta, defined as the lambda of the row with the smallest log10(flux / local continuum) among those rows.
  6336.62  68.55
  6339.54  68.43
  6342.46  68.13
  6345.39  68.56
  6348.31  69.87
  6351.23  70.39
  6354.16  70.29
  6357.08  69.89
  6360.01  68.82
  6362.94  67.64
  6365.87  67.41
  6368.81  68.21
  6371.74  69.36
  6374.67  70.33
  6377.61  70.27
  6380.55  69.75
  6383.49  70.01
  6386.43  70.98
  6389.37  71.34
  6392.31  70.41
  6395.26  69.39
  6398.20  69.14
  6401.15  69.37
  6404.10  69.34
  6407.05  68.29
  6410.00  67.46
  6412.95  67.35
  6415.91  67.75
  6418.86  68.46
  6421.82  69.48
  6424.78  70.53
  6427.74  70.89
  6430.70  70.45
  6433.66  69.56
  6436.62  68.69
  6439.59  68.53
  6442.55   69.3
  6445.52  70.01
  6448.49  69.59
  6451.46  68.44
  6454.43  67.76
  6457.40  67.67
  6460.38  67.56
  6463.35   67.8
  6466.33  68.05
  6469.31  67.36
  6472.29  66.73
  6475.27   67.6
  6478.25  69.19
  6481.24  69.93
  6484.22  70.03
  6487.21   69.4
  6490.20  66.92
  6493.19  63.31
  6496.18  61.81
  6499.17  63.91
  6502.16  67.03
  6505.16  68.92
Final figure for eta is 6418.86 angstroms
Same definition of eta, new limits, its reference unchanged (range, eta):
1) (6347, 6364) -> 6362.94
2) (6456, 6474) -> 6472.29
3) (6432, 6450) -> 6439.59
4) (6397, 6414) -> 6412.95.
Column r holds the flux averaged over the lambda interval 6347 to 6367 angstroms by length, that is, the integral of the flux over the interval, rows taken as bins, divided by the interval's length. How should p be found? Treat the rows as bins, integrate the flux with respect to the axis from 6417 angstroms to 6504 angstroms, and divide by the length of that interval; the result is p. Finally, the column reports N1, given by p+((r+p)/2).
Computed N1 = 137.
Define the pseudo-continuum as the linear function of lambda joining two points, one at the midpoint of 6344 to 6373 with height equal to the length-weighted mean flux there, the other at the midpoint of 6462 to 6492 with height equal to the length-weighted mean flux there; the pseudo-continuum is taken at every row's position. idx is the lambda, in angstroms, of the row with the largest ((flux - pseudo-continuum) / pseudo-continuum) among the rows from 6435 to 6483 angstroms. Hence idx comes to 6481.24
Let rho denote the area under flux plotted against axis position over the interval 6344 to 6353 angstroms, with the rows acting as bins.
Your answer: 627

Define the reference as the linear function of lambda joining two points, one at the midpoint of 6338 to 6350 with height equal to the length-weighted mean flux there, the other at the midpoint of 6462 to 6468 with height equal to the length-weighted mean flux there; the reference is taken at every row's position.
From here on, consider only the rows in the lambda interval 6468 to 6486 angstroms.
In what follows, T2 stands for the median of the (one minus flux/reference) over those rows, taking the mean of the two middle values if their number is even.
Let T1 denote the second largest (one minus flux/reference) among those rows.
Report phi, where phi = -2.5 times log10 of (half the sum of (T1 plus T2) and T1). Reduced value 6.6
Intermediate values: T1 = 0.0069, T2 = -0.009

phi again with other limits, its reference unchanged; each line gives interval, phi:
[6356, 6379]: 4.9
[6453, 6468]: 5.8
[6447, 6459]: 7.0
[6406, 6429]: 4.9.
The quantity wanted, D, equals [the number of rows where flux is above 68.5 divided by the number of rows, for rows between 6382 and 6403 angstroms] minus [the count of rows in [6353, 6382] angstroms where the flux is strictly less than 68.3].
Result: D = -2.0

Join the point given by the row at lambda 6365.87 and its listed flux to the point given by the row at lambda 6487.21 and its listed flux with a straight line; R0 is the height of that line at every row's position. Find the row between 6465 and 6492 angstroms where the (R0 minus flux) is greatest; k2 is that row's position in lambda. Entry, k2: 6490.20 angstroms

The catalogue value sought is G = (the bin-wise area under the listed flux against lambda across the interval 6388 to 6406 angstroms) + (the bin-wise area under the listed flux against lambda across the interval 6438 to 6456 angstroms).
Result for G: 2497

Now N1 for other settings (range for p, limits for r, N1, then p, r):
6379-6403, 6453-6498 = 139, 70.0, 67.4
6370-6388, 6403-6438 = 140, 70.1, 69.0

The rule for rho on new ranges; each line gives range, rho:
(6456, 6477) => 1419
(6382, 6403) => 1472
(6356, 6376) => 1376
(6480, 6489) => 627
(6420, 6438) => 1258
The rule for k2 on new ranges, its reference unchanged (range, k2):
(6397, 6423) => 6412.95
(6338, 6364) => 6362.94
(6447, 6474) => 6472.29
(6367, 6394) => 6368.81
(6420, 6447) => 6439.59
